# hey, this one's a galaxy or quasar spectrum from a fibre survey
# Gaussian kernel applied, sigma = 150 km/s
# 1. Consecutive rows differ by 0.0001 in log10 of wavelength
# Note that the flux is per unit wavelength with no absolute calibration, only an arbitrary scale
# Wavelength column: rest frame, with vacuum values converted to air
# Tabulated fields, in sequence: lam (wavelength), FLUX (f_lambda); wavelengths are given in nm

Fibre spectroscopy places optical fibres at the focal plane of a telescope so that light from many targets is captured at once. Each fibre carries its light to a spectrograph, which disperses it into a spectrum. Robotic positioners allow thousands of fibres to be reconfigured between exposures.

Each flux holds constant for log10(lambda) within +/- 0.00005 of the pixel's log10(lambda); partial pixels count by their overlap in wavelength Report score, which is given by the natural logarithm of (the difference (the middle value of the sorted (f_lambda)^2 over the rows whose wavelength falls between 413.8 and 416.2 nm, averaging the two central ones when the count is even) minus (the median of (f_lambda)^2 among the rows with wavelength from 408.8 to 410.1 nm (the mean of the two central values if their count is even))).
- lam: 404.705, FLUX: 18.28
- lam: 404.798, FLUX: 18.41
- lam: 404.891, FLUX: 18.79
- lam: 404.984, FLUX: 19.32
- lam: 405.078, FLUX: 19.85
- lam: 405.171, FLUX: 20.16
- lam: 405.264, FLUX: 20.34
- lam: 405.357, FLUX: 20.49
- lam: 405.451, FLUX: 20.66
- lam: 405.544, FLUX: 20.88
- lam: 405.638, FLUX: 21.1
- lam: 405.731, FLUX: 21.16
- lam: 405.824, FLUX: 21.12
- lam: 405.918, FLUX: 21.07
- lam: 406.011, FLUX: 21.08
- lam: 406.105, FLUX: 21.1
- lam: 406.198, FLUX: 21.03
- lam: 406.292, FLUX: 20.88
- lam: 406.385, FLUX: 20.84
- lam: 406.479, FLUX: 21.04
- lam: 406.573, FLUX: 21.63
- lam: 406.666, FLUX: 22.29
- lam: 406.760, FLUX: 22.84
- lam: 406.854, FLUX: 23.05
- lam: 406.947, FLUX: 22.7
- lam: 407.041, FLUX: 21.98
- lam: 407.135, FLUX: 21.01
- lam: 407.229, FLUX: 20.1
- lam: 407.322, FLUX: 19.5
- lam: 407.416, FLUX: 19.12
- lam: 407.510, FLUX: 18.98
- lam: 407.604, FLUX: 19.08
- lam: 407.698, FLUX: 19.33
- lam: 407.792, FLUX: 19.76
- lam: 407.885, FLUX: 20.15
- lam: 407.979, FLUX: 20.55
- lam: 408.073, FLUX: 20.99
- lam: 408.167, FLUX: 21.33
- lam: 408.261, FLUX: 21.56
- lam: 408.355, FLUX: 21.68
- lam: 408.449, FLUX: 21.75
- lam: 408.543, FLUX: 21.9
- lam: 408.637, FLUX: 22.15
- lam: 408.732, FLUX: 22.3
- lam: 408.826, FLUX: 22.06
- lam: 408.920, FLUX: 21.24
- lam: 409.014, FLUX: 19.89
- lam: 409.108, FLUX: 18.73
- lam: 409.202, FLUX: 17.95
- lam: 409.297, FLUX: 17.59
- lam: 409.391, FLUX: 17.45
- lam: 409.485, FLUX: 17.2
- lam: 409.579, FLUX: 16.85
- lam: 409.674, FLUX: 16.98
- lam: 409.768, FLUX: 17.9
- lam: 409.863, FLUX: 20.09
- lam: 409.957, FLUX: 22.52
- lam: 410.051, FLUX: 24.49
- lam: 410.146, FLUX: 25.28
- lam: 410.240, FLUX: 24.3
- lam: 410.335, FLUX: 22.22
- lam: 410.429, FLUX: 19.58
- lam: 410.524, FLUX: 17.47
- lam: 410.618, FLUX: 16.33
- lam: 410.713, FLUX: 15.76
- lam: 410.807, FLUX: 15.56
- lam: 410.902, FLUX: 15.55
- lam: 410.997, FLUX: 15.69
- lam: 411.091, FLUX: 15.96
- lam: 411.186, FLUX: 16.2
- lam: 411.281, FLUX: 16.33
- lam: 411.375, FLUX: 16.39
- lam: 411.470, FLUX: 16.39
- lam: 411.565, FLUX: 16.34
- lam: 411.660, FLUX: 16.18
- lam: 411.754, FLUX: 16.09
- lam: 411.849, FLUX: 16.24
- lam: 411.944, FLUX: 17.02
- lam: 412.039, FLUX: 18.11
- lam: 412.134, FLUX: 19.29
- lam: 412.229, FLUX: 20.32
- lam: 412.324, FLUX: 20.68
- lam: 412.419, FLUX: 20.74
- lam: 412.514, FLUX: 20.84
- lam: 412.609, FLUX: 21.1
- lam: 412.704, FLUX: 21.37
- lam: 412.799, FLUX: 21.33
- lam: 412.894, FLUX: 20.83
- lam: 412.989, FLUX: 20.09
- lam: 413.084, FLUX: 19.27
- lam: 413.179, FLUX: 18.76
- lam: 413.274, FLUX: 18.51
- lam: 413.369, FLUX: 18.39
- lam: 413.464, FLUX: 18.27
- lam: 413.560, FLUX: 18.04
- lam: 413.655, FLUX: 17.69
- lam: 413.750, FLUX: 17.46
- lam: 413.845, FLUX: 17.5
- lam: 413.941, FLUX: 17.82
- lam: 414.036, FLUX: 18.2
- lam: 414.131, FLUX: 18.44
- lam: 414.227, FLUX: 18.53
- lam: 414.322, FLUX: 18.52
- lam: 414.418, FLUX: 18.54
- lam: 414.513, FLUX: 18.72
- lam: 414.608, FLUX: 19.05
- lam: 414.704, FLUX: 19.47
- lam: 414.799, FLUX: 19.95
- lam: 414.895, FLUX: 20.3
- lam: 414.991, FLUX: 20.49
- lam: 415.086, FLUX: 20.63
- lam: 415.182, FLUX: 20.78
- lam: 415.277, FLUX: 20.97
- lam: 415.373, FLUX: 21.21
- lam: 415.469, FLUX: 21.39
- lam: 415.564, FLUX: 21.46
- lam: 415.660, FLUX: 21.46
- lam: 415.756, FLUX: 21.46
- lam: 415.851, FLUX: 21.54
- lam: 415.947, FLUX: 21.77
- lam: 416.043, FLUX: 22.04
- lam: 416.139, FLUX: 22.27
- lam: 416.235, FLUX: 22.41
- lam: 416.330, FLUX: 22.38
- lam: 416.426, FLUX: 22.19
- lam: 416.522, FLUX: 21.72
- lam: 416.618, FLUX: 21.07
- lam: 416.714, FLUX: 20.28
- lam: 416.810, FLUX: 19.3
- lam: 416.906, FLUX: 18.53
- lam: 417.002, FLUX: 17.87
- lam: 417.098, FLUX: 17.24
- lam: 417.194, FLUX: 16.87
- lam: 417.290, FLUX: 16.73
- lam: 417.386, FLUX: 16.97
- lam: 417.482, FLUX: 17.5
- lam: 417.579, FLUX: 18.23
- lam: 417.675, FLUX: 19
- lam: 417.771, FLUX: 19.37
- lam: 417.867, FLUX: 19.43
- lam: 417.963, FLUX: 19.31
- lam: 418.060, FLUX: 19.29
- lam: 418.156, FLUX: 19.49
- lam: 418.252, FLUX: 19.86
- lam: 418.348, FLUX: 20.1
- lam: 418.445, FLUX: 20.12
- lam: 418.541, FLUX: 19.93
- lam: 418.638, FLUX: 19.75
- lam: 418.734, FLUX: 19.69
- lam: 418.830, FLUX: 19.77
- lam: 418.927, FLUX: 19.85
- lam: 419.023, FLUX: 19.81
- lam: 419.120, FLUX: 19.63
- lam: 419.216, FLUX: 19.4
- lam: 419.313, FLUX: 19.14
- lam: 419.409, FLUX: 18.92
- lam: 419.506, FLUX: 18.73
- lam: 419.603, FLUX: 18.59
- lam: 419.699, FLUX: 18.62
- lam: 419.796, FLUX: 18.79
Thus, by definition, 4.42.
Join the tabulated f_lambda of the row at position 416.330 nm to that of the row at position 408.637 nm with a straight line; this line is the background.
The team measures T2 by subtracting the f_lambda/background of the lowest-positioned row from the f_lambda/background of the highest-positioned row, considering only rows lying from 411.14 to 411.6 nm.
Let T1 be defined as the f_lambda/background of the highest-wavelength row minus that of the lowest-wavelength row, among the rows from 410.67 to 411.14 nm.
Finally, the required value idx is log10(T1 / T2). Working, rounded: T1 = 0.009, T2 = 0.006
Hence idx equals 0.2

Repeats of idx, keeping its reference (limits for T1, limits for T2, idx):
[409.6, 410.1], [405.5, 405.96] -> 1.6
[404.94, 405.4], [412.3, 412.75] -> 0.2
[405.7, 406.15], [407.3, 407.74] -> -0.4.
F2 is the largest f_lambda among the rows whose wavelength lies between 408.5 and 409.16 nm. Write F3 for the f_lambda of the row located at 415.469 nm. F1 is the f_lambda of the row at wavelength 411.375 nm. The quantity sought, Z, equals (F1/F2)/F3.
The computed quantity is 0.034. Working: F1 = 16.39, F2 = 22.3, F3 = 21.39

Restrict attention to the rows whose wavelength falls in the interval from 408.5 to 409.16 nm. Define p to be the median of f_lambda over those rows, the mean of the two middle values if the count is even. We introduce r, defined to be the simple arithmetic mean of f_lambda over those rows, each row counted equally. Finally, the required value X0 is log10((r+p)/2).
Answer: 1.33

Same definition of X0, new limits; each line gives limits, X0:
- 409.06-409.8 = 1.24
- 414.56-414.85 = 1.29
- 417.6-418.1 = 1.29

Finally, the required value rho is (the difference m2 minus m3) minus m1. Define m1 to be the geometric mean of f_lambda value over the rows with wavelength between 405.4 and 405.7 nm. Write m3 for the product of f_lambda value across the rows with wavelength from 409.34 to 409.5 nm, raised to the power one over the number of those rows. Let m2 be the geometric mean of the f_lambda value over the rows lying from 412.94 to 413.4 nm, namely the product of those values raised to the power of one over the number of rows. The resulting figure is -19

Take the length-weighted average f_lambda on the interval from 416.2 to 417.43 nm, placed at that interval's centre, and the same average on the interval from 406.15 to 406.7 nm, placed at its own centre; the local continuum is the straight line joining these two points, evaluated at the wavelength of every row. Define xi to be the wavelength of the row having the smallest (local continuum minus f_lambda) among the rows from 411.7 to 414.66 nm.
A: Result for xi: 412.704 nm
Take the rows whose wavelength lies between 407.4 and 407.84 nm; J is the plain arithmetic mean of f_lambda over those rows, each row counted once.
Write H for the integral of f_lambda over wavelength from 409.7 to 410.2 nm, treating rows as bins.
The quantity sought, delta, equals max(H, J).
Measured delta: 19.3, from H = 10.9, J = 19.3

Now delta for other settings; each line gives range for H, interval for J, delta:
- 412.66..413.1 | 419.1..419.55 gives 19.2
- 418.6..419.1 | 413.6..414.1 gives 17.7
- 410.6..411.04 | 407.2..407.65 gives 19.4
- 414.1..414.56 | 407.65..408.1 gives 20.2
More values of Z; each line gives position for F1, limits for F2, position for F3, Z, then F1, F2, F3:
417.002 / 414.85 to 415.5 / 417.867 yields 0.043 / 17.87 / 21.39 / 19.43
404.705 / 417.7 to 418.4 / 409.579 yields 0.054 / 18.28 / 20.1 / 16.85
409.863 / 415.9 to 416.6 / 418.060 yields 0.046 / 20.09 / 22.41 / 19.29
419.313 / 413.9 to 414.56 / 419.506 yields 0.055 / 19.14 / 18.72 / 18.73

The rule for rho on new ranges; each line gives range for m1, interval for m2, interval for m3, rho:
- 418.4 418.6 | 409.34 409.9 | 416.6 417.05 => -22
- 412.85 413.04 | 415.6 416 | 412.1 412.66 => -19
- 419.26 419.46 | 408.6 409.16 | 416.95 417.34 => -15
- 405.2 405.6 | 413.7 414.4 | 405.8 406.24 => -24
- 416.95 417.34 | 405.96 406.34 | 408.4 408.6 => -18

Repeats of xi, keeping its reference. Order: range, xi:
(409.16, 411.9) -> 410.146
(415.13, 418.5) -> 416.235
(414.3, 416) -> 415.947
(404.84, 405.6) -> 405.544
